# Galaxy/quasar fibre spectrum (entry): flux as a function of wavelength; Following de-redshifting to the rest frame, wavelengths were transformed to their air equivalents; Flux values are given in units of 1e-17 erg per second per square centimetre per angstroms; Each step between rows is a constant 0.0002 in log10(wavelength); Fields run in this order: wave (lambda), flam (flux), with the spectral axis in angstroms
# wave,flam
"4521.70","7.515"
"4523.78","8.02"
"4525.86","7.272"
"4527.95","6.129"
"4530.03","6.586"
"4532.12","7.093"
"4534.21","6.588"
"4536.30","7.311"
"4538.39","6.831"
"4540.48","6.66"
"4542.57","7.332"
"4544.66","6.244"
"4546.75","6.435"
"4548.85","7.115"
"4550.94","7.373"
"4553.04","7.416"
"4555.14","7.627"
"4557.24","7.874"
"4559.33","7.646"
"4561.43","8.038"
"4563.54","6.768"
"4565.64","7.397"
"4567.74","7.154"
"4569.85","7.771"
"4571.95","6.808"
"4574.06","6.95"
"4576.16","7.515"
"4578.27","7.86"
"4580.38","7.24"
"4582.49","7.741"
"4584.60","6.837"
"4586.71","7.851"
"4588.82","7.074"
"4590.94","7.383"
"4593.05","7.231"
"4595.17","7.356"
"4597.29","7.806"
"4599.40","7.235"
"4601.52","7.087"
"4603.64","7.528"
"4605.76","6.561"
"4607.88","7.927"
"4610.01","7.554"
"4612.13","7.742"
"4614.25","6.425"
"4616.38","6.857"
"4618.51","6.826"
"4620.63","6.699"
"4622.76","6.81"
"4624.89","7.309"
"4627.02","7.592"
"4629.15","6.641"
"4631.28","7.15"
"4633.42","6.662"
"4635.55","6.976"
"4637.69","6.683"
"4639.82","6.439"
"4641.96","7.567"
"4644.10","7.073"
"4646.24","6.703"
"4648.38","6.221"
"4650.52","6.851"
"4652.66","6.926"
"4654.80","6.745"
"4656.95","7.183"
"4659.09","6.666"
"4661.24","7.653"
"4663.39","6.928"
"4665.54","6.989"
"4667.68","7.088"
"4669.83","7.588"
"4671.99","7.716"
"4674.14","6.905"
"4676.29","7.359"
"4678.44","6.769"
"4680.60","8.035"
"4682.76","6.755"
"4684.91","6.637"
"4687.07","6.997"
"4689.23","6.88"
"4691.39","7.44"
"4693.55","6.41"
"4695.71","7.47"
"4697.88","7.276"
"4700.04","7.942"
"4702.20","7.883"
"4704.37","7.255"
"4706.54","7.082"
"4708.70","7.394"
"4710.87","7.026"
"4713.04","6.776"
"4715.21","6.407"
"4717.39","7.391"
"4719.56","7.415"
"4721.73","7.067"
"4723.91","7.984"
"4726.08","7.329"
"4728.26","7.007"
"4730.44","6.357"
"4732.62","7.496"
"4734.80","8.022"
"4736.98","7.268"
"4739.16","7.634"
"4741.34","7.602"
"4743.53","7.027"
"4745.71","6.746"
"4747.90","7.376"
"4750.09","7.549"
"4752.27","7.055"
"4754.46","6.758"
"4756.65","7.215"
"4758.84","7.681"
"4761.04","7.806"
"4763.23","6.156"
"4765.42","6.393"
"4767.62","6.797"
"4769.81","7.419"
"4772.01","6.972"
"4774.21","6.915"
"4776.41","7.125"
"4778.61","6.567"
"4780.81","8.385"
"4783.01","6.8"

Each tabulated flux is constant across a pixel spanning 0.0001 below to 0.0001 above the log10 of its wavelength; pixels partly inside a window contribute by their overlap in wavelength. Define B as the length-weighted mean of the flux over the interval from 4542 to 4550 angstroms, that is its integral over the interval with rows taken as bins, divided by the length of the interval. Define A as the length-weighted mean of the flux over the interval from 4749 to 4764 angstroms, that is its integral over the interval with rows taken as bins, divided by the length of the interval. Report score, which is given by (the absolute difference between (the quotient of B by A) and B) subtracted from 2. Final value -3.8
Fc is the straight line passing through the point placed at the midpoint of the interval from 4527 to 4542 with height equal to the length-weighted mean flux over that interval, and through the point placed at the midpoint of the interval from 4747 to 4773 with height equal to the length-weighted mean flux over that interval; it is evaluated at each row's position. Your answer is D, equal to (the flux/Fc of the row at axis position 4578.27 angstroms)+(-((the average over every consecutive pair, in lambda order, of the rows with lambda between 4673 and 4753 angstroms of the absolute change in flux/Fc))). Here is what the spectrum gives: 1.08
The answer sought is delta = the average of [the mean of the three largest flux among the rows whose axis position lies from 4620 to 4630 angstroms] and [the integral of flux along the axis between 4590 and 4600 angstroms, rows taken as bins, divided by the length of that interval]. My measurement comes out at 7.33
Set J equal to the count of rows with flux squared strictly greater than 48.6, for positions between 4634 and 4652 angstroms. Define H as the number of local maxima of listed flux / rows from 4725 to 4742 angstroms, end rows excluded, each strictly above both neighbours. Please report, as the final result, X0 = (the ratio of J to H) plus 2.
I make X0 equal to 3.50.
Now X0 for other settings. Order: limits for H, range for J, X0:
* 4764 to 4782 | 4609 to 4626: 3.50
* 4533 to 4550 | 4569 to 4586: 4.50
